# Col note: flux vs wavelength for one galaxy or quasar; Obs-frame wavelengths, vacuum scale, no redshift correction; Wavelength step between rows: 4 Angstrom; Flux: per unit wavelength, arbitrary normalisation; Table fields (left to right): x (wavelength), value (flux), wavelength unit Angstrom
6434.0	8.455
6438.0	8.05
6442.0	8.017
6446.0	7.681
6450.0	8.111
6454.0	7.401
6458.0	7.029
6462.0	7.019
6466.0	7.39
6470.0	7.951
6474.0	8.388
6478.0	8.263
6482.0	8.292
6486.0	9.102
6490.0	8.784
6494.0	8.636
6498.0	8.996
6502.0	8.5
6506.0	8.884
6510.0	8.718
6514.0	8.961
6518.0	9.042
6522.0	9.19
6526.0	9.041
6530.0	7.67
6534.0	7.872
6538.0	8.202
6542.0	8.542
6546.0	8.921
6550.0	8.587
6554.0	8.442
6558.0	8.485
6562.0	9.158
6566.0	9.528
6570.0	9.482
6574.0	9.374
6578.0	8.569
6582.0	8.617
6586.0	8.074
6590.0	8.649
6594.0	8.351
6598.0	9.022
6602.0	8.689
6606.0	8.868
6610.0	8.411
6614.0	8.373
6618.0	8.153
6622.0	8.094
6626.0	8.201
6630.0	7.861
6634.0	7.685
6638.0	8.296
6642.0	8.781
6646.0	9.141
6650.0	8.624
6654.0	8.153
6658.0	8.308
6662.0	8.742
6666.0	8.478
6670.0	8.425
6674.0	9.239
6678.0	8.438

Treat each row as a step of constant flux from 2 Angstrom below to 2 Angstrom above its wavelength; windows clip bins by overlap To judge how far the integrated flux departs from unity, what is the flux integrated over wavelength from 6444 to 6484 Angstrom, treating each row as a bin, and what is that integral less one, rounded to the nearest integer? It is 309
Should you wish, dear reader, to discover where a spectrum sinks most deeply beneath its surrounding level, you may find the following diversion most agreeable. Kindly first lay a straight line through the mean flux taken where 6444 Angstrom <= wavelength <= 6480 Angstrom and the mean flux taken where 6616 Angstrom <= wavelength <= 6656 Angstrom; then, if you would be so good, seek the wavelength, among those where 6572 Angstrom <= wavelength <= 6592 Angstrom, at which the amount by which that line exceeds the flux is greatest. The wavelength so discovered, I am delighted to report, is 6586.0 Angstrom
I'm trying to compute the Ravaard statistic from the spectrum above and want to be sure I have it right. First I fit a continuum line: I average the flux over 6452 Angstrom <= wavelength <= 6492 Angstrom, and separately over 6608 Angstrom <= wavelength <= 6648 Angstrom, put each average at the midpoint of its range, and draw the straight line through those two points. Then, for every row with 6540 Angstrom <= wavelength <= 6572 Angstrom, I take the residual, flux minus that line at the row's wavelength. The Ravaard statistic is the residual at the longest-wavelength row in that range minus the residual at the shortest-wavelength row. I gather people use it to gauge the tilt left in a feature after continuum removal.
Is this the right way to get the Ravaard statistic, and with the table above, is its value 0.9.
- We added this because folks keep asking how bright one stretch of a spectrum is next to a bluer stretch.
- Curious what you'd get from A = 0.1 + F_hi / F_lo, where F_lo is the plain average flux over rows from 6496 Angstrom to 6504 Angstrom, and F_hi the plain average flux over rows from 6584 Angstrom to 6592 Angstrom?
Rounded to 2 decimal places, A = 1.06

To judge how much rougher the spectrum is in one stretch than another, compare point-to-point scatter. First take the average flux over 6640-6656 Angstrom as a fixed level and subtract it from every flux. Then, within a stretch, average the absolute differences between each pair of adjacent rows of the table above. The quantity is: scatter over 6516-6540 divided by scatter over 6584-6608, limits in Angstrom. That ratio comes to 1.07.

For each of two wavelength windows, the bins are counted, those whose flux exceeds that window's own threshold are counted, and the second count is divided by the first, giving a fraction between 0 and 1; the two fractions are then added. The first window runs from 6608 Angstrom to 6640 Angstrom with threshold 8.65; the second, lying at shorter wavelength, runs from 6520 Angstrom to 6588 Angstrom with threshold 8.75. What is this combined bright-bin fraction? 0.41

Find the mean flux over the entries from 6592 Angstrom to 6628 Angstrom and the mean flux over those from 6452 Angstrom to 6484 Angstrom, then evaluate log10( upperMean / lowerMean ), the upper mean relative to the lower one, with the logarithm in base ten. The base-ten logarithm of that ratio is 0.040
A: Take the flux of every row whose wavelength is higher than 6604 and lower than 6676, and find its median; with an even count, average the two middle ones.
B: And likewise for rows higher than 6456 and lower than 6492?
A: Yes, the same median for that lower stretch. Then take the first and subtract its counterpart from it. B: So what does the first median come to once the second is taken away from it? 0.13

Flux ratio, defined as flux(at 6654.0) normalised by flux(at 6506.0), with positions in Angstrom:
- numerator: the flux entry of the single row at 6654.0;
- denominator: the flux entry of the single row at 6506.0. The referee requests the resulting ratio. 0.92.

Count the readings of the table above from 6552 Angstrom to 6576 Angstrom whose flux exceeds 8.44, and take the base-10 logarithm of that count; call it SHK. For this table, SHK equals 0.78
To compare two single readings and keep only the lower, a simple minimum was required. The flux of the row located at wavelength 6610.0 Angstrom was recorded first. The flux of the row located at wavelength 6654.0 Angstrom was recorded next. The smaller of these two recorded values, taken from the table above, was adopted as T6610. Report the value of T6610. 8.15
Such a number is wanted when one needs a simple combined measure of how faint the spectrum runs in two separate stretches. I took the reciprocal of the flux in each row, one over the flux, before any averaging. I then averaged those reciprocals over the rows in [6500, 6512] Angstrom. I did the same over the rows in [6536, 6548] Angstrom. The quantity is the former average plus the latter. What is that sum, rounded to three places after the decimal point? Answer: 0.232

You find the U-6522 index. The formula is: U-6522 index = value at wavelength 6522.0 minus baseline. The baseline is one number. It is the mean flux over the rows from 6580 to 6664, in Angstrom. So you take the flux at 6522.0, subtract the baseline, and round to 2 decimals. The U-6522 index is 0.76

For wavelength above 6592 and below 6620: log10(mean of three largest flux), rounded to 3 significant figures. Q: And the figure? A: 0.947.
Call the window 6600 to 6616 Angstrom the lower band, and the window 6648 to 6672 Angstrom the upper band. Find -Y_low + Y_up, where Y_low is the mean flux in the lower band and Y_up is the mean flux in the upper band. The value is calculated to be -0.1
